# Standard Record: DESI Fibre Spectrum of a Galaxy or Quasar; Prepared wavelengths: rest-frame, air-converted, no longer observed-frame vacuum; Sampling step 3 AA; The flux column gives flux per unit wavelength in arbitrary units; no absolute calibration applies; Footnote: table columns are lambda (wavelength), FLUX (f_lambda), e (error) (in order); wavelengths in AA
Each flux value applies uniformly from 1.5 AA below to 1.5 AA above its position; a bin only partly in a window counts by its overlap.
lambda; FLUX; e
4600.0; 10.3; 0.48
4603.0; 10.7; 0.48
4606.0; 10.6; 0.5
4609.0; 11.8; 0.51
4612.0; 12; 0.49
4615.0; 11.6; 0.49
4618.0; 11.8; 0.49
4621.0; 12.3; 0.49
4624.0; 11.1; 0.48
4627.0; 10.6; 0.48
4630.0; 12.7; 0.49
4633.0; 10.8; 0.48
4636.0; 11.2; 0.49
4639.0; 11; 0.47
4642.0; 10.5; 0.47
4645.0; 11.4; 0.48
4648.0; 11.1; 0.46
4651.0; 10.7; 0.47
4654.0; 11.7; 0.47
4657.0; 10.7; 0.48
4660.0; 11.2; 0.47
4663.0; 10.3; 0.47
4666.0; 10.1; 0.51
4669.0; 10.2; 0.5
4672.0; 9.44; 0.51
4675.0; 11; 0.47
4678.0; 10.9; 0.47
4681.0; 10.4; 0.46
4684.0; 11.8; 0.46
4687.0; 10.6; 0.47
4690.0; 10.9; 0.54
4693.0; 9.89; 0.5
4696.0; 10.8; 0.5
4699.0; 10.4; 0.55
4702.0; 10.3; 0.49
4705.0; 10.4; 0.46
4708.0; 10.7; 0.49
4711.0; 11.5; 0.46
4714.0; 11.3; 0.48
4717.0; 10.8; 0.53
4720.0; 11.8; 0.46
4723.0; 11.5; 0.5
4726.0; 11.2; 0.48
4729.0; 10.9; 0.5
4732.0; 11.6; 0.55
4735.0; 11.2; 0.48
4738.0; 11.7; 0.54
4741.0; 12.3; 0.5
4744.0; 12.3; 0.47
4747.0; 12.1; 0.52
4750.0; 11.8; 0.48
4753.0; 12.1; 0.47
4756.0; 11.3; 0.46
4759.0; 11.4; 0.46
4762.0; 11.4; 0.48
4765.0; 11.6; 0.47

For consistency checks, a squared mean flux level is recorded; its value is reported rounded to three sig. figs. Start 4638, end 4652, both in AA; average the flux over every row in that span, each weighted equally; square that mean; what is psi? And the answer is 120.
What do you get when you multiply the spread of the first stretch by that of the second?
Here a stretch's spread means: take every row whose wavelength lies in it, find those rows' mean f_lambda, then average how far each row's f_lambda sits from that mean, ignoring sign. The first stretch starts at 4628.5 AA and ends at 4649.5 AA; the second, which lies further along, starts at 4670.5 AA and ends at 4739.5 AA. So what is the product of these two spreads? 0.22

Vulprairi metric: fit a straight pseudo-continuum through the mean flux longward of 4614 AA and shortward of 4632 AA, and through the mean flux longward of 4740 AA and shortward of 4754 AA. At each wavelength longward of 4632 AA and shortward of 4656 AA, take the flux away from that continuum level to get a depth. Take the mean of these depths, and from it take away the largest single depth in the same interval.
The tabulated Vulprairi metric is -0.54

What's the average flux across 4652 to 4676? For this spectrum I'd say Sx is 10.6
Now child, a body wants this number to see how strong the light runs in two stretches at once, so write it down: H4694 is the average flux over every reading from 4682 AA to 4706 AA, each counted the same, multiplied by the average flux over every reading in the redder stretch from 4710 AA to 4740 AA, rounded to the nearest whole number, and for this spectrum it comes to 121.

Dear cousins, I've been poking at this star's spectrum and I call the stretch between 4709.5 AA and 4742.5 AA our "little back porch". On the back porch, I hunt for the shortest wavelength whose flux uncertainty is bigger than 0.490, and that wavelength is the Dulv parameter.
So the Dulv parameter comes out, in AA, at 4717.0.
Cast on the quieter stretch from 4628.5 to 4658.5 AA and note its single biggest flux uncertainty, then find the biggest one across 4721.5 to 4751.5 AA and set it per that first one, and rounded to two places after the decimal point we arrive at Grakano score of 1.12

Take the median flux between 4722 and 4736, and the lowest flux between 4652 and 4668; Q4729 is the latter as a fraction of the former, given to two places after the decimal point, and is 0.90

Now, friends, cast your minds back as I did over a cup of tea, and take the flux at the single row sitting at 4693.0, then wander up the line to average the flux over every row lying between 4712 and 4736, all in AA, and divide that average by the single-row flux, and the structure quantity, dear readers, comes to 1.14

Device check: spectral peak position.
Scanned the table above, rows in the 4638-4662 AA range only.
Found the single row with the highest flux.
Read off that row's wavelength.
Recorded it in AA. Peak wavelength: 4654.0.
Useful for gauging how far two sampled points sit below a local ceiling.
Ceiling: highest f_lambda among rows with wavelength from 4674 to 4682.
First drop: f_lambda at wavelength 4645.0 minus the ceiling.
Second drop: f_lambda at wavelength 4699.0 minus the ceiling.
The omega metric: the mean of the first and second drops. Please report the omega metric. -0.10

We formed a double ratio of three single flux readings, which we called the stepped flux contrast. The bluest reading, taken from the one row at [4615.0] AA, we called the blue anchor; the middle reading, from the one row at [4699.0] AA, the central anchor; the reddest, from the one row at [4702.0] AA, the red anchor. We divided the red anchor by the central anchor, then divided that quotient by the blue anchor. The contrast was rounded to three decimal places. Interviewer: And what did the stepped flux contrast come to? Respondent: 0.085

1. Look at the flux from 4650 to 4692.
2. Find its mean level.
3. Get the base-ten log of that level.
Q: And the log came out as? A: 1.03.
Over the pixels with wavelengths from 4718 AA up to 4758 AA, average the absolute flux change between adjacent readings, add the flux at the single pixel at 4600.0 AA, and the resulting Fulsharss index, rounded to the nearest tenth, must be 10.7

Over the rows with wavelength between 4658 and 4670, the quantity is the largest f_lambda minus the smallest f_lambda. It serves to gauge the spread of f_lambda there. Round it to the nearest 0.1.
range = 1.1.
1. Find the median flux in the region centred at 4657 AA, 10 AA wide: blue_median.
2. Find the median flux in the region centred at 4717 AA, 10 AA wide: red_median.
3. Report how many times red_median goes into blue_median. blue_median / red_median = 0.99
